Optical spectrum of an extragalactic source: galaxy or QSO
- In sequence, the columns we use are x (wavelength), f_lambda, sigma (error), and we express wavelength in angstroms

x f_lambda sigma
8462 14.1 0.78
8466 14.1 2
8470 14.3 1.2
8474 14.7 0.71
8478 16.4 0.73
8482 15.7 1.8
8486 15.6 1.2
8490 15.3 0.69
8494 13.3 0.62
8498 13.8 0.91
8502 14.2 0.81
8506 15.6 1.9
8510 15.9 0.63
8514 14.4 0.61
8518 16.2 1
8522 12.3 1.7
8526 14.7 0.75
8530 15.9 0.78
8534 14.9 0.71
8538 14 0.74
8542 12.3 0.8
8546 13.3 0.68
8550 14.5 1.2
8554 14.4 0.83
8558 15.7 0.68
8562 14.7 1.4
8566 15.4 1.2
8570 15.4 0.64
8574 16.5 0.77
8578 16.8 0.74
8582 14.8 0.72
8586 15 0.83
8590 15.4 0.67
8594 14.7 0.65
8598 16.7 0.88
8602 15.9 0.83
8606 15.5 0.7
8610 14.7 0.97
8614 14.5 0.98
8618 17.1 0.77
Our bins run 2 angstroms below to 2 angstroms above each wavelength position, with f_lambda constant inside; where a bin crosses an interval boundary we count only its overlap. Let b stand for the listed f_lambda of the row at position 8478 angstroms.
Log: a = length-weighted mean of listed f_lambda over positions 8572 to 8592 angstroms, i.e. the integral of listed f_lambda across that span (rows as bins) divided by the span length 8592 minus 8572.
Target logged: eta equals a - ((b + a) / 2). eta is -0.35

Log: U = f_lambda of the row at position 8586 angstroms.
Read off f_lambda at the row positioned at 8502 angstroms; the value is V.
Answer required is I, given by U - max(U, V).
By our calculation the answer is 0.00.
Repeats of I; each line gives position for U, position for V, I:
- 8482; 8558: 0.00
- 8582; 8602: -1.10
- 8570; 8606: -0.10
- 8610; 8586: -0.30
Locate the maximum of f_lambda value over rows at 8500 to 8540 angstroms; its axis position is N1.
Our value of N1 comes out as 8518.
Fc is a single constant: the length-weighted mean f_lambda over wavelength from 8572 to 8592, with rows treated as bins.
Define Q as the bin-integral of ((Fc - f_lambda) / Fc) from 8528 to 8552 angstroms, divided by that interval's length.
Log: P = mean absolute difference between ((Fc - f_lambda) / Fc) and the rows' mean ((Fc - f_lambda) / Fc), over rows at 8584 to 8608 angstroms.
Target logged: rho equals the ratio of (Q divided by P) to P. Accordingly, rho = 93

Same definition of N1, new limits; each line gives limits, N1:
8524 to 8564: 8530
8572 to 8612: 8578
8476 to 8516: 8478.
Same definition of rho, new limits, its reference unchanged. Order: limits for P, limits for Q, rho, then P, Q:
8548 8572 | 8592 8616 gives 25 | 0.03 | 0.02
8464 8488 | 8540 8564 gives 41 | 0.05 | 0.10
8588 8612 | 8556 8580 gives -3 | 0.04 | 0.00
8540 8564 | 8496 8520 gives 13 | 0.06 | 0.04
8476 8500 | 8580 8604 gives 5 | 0.06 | 0.02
